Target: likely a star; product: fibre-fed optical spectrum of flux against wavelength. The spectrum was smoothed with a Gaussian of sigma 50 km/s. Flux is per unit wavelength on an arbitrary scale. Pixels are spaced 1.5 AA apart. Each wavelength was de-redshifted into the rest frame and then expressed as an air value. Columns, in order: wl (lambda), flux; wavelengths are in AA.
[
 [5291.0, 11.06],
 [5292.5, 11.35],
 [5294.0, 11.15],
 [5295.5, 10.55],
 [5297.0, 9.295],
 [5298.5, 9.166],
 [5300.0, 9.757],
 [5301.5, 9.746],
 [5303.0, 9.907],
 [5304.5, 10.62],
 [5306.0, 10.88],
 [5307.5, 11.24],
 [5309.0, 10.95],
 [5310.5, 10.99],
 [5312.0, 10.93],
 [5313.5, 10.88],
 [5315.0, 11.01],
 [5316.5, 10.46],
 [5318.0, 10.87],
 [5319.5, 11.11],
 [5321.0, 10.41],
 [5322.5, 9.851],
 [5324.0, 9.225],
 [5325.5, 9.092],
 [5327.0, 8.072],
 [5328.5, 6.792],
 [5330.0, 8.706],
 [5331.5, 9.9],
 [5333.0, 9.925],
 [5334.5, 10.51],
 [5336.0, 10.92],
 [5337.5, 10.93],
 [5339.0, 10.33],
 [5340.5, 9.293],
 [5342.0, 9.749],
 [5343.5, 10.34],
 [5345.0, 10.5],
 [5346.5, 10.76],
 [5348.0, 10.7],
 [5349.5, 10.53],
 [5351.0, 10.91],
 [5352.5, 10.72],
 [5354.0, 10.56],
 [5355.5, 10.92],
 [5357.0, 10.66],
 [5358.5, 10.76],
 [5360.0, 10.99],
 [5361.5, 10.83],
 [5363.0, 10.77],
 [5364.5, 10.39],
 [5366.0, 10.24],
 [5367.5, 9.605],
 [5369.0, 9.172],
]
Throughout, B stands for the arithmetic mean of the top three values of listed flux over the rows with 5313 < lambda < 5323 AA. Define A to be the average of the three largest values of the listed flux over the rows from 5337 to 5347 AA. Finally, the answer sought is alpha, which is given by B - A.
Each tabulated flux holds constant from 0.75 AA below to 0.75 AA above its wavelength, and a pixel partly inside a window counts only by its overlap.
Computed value 0.27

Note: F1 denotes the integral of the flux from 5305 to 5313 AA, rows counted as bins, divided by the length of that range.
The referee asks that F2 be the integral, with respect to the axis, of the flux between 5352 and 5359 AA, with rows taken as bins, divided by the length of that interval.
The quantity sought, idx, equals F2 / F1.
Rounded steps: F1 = 11.0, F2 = 10.7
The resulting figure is 0.98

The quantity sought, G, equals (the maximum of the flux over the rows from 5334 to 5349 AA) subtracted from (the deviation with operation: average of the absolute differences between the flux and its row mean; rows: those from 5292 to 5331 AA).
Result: -10.0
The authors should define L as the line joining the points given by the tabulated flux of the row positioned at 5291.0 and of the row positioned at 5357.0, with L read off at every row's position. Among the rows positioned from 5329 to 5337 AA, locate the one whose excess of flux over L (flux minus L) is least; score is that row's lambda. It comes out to 5330.0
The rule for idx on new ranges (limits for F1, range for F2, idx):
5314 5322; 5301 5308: 0.97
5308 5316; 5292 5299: 0.94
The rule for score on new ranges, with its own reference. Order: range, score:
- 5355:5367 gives 5366.0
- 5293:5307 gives 5298.5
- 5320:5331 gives 5328.5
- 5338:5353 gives 5340.5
